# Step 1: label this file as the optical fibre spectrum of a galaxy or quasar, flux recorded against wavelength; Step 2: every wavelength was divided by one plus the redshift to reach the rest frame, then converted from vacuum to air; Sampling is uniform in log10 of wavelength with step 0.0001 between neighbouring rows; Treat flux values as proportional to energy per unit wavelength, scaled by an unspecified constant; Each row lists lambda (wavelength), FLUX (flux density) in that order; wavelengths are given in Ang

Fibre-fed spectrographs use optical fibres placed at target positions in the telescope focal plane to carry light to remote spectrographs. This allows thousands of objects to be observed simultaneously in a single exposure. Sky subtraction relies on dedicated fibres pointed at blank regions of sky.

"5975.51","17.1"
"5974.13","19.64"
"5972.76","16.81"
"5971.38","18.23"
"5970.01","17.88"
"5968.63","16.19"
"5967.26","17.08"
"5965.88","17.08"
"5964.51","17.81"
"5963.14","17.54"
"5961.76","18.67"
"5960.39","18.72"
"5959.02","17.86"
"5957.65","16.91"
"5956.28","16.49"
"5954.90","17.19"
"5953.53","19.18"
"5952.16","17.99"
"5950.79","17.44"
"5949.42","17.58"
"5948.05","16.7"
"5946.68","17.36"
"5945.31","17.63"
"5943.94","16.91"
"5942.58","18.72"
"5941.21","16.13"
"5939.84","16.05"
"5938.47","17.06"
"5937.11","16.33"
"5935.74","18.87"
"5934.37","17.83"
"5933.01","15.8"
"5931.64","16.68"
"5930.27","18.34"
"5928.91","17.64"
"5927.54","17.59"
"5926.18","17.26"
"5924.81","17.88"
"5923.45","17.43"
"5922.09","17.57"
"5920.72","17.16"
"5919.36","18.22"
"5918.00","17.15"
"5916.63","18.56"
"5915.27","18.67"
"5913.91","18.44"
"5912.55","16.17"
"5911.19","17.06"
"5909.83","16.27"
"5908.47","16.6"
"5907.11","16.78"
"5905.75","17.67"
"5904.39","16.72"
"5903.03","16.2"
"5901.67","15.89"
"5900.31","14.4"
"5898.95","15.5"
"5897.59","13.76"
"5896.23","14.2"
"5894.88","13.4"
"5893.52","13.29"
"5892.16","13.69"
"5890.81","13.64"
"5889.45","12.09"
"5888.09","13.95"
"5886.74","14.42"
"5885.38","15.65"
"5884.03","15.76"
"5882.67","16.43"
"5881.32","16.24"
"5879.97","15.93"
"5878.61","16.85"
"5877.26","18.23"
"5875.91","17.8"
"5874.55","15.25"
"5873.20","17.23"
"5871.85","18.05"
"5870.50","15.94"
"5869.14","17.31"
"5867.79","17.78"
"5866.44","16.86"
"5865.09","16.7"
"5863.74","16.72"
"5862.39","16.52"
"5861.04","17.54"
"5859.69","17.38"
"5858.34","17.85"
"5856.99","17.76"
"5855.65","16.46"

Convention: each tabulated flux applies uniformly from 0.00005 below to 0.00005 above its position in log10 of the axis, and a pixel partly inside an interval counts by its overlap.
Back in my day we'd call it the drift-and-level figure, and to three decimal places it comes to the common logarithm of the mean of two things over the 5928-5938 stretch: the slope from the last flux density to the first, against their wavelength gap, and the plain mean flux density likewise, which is 0.934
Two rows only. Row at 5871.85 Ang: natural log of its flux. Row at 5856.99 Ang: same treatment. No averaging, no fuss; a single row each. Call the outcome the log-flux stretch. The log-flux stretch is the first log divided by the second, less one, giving 0.01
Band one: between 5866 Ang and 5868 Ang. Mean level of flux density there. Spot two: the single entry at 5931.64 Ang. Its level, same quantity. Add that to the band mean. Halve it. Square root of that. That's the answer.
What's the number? 4.12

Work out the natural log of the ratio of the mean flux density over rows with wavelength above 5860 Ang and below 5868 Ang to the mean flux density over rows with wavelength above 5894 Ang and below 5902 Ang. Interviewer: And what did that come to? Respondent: 0.16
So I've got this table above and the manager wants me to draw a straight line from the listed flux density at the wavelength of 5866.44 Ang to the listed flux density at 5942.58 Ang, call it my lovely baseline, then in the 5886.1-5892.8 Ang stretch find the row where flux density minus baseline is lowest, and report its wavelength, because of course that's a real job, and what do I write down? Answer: 5889.45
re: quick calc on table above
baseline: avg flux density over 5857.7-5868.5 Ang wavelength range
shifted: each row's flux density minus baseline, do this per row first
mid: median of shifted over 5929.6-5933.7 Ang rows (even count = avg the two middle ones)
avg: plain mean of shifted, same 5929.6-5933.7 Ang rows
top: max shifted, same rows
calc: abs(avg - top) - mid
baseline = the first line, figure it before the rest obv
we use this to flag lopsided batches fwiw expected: 1.9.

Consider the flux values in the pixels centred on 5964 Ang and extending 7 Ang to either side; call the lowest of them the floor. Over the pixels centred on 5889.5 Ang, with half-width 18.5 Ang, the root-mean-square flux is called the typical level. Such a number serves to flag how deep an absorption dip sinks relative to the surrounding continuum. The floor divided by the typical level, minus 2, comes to -0.96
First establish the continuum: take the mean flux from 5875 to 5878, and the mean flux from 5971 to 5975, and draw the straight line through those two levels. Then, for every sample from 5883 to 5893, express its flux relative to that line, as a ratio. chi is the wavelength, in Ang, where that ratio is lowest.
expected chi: 5889.45 Ang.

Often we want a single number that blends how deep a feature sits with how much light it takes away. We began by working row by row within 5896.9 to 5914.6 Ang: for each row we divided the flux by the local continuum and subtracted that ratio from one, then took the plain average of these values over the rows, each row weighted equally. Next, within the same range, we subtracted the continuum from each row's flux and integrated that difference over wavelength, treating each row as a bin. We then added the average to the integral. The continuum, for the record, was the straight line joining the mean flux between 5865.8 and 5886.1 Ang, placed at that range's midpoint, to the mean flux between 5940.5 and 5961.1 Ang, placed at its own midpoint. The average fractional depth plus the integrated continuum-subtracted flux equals -14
